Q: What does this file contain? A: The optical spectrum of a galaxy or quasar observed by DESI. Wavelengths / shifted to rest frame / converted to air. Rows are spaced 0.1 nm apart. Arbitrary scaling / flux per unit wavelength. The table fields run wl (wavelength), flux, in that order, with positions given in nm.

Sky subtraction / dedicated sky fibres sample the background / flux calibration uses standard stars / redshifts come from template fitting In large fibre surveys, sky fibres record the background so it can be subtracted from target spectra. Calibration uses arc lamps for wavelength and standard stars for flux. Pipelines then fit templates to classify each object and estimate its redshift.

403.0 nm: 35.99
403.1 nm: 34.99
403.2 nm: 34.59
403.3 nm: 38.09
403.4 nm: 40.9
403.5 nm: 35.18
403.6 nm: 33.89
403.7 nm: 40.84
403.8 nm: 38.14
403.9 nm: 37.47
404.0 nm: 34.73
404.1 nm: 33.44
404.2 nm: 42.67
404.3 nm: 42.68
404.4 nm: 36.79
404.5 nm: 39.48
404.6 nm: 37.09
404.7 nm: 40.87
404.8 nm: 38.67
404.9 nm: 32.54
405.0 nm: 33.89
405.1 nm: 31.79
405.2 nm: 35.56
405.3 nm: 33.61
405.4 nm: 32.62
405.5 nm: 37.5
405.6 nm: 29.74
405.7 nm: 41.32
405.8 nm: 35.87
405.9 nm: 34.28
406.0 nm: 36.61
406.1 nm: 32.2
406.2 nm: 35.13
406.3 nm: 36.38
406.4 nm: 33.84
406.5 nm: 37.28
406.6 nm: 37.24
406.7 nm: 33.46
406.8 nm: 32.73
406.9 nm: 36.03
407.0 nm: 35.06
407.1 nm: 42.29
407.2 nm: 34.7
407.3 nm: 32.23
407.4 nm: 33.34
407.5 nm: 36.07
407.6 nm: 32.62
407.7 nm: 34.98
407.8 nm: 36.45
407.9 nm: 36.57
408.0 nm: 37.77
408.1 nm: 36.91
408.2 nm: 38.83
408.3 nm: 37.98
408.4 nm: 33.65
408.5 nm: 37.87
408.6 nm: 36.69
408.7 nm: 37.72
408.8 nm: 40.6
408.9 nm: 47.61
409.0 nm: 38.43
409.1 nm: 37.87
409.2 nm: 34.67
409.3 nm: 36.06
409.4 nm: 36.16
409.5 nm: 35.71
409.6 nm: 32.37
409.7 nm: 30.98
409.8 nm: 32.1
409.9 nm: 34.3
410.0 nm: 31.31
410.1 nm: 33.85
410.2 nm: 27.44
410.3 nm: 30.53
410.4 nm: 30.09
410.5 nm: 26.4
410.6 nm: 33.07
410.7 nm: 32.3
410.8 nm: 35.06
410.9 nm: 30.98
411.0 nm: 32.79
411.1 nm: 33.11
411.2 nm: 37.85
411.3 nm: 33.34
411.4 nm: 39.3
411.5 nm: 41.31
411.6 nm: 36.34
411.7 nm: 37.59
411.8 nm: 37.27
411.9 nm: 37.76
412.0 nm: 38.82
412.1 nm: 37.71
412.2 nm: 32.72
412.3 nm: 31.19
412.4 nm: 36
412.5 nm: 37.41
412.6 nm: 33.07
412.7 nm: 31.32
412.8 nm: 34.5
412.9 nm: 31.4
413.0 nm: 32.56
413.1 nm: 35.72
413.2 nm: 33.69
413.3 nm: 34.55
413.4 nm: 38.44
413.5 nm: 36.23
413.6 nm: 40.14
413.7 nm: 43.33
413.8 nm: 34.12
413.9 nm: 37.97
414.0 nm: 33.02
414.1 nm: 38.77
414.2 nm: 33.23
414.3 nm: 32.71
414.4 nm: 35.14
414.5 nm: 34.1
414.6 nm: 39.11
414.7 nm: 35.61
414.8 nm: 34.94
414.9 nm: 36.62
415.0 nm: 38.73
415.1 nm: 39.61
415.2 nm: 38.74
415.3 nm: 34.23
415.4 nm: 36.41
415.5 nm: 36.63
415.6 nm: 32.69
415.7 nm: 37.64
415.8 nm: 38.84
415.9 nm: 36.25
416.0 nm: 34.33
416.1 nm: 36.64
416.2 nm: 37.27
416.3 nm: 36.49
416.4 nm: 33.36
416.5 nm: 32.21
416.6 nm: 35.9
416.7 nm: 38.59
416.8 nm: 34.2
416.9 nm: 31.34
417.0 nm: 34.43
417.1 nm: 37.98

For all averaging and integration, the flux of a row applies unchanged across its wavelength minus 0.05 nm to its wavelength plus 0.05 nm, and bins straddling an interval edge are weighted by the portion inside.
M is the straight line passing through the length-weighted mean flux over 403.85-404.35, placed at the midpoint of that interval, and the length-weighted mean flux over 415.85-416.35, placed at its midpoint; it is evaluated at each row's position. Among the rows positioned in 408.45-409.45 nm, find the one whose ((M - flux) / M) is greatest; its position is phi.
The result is 409.2 nm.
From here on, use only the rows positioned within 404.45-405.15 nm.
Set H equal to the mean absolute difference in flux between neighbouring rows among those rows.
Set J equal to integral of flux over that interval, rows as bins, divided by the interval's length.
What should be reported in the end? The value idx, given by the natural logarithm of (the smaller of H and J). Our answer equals 1.10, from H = 3.0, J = 36.3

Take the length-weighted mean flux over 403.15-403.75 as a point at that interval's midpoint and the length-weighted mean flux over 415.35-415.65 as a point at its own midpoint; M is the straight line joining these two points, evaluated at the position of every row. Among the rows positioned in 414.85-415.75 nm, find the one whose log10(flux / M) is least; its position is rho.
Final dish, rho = 415.6 nm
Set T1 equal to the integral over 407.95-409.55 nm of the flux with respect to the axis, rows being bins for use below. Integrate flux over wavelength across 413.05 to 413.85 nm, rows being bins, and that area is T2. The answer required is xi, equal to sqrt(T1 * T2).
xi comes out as 42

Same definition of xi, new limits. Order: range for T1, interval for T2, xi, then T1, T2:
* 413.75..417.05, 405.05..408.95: 129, 118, 140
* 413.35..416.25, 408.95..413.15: 124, 106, 144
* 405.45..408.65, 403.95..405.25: 74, 114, 48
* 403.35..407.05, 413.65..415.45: 94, 134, 66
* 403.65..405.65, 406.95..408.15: 56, 73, 43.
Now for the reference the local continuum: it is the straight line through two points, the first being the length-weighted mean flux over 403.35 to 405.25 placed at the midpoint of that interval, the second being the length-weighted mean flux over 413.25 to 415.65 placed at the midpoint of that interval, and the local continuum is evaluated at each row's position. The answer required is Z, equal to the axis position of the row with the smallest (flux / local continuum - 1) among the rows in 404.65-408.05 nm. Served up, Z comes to 405.6 nm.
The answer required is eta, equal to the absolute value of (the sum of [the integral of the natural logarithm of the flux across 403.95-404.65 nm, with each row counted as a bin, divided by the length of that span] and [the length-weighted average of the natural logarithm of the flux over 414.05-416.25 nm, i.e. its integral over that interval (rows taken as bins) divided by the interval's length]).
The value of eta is 7.23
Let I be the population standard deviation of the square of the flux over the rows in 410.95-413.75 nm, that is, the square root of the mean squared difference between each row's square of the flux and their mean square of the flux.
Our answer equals 227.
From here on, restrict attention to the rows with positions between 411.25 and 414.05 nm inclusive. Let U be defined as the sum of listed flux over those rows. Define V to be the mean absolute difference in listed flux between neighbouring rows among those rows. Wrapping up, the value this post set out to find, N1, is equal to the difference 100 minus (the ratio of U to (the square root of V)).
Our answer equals -482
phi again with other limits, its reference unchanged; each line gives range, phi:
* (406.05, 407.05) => 406.1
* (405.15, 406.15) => 405.6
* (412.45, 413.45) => 412.7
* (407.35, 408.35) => 407.6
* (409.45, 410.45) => 410.2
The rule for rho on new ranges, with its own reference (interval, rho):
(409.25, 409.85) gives 409.7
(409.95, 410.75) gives 410.5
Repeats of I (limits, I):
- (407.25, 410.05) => 253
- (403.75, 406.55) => 238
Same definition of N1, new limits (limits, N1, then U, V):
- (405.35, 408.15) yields -450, 991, 3.24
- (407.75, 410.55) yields -523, 987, 2.51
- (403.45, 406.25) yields -430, 1015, 3.67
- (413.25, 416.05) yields -484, 1022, 3.06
